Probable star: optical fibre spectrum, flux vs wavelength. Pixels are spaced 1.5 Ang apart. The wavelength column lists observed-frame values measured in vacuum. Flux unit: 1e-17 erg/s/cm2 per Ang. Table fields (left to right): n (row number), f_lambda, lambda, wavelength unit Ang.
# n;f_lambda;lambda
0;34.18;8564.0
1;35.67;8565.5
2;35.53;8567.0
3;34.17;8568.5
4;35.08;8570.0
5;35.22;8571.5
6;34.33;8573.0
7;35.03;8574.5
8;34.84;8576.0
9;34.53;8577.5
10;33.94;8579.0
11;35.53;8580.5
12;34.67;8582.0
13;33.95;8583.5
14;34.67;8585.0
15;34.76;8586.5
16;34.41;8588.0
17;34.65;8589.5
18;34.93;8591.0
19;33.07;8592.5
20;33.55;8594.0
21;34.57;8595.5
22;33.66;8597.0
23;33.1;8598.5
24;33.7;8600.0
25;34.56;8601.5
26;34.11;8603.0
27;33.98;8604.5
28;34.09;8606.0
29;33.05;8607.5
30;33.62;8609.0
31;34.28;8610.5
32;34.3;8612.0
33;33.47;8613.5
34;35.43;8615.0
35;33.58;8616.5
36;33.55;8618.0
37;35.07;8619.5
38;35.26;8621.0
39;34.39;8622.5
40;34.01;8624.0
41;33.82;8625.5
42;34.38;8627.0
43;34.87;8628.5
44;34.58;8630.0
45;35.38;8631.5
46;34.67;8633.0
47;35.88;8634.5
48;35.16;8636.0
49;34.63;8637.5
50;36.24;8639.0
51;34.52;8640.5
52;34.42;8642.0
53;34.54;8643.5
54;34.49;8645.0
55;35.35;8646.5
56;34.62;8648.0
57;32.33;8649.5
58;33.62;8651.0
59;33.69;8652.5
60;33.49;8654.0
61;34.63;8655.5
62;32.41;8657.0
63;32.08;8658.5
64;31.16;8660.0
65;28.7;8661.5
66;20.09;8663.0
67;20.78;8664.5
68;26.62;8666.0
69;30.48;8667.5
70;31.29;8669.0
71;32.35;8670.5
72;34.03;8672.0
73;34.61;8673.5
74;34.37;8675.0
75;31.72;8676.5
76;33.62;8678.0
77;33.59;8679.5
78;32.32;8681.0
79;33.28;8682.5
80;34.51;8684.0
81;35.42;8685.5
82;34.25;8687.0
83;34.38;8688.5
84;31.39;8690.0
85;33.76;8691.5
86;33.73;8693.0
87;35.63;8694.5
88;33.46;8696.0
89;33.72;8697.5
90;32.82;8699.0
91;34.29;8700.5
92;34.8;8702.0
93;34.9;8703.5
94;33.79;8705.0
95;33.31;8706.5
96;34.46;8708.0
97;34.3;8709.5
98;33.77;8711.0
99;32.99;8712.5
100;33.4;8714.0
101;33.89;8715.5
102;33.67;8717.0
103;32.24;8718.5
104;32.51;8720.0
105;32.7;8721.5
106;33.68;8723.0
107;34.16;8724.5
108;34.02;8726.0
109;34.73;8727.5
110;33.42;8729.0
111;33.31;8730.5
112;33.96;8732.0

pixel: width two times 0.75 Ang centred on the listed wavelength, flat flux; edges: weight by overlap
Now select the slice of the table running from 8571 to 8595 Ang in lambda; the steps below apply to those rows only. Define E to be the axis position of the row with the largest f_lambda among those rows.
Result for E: 8580.5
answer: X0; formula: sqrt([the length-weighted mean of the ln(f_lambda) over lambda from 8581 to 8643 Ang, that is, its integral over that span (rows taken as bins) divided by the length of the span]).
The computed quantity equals 1.88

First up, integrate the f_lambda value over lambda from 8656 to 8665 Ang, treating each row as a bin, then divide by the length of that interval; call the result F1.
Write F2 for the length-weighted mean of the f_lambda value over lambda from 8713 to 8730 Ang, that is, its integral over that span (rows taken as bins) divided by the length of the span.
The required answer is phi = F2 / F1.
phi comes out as 1.20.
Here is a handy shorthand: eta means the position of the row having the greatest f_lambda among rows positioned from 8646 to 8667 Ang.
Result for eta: 8646.5 Ang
